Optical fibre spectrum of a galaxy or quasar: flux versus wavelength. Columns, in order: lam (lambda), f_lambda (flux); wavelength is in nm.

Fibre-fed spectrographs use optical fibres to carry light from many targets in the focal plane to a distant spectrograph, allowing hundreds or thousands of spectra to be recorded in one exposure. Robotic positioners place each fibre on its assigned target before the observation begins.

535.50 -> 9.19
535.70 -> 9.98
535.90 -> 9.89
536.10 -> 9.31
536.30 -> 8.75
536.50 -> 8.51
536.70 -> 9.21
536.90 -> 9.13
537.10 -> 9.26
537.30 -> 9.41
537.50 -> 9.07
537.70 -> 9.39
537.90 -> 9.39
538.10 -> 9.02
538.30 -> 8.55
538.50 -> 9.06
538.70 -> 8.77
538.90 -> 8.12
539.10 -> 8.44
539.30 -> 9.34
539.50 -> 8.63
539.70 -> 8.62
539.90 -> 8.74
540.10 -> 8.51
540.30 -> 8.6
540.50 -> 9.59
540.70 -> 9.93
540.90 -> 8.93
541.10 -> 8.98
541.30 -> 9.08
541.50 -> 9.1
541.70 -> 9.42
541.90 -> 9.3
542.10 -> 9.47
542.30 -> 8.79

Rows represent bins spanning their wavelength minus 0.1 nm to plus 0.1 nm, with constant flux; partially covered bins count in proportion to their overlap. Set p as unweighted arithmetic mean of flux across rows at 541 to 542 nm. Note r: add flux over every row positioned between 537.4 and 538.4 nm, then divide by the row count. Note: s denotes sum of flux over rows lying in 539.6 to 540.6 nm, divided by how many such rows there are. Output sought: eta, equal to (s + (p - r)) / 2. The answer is 4.45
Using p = 9.18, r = 9.08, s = 8.81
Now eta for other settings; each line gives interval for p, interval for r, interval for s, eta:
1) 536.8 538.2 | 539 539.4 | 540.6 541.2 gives 4.81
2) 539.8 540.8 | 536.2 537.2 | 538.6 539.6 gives 4.38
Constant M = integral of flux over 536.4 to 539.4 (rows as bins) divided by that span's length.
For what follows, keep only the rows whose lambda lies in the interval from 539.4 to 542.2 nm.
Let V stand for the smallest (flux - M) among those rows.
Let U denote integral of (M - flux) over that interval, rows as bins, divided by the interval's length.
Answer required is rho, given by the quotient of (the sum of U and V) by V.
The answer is 1.184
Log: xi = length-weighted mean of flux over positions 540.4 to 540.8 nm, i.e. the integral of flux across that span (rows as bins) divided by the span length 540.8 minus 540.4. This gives 9.8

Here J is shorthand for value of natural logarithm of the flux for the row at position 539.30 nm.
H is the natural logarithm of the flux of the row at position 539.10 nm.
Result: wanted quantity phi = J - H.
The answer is 0.10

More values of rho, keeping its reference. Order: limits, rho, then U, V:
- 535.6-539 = 1.150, -0.13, -0.86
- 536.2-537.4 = 1.143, -0.07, -0.47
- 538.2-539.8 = 0.666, 0.29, -0.86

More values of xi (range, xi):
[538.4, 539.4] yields 8.7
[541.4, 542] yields 9.3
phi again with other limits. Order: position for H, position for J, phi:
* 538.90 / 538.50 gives 0.11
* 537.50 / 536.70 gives 0.02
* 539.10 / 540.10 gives 0.01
